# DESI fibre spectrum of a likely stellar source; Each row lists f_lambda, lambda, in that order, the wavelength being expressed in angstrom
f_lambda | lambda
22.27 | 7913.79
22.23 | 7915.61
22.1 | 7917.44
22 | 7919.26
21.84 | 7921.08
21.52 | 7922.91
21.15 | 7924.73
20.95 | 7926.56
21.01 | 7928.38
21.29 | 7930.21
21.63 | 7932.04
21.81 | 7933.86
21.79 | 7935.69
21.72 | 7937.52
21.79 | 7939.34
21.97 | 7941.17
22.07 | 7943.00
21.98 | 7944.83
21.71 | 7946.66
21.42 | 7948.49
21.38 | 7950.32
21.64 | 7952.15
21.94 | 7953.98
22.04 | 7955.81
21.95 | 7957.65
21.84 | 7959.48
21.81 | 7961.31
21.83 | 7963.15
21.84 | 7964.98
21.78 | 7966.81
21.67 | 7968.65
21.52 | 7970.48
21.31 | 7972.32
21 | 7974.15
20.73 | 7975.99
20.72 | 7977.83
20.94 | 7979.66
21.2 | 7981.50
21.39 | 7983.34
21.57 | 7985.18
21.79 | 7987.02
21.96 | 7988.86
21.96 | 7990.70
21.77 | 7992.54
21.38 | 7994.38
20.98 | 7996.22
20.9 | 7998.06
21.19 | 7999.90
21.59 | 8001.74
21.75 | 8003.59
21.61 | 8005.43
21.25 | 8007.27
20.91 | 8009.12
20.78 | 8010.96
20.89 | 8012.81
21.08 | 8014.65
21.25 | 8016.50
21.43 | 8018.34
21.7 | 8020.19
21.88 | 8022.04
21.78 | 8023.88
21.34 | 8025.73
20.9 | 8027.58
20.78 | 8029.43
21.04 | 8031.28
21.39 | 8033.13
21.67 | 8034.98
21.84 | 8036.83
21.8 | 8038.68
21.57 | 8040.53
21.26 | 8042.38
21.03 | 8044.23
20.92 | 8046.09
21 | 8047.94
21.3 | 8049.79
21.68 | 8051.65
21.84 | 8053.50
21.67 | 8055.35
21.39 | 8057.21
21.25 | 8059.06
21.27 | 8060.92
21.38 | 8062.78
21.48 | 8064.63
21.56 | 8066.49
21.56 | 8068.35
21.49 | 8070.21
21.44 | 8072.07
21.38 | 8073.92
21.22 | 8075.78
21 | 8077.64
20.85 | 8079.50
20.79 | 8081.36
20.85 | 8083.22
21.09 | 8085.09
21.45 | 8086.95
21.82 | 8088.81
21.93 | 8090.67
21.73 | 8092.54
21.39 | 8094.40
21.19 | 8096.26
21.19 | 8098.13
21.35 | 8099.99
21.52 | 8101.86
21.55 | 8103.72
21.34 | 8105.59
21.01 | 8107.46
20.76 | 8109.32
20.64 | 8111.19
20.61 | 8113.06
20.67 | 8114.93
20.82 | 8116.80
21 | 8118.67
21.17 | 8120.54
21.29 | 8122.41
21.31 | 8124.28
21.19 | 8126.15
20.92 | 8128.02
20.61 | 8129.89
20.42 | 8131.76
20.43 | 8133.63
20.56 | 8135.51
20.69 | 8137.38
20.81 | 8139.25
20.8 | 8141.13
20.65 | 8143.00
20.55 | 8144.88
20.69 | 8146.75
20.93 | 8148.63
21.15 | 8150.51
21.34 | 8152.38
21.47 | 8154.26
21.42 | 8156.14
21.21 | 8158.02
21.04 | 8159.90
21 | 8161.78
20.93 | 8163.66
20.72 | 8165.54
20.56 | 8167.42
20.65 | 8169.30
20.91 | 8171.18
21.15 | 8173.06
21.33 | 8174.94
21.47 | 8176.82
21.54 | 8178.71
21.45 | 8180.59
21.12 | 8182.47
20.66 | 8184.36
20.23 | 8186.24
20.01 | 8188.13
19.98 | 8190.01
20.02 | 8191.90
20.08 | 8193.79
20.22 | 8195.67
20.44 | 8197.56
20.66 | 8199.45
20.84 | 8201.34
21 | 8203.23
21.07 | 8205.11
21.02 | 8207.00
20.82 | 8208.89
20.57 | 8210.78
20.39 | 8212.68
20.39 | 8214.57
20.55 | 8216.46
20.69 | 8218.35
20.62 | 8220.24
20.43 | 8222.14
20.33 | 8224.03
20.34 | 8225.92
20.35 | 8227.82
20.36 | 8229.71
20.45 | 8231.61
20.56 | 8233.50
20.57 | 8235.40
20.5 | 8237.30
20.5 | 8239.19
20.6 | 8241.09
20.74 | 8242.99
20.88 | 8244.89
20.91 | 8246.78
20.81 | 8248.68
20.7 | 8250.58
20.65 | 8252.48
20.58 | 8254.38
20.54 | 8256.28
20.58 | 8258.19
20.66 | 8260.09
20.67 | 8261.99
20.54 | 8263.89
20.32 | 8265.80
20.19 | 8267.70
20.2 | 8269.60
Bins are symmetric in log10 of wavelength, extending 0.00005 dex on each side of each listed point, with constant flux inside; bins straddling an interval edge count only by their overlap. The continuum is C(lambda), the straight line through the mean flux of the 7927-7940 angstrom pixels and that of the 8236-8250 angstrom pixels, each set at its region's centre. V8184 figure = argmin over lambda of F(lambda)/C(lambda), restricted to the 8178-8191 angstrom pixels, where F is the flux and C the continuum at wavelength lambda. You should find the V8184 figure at 8190.01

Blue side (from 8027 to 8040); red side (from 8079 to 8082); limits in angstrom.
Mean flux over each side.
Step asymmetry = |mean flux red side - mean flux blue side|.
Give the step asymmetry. 0.5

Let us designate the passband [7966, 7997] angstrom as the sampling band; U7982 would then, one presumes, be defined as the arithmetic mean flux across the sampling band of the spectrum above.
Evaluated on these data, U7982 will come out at 21.4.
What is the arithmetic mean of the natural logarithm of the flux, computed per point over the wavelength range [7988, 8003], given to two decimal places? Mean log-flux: 3.07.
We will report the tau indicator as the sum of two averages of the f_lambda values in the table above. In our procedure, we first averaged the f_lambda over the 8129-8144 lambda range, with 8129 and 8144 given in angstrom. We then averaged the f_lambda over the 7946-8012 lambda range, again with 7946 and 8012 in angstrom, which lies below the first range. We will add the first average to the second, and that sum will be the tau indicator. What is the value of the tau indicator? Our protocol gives 42.1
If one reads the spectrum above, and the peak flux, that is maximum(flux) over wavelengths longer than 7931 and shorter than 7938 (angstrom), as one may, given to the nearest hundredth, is 21.81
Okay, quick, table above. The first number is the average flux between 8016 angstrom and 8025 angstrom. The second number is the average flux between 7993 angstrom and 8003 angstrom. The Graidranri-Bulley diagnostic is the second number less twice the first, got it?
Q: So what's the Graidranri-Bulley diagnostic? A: -22.0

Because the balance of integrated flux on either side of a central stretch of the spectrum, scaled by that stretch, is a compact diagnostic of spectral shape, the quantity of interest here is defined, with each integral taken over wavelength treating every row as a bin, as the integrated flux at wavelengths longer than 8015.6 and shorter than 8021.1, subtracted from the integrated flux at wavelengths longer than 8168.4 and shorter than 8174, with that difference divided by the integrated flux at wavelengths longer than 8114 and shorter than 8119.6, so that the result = -0.008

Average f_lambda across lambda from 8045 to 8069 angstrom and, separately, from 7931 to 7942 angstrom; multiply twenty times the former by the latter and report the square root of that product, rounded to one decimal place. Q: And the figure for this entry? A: 96.6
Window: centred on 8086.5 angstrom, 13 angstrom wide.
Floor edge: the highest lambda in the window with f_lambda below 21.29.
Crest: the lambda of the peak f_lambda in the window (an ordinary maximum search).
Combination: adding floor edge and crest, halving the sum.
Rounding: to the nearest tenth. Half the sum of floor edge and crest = 8087.9 angstrom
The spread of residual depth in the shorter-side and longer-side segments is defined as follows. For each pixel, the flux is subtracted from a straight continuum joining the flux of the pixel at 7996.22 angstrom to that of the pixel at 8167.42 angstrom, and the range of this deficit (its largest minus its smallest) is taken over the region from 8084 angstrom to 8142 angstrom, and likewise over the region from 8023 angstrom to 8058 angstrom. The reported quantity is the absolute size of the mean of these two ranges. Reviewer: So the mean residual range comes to 1.26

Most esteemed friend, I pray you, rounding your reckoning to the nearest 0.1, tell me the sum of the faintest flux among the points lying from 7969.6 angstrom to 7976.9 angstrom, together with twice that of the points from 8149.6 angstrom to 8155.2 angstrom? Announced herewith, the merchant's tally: 63.0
